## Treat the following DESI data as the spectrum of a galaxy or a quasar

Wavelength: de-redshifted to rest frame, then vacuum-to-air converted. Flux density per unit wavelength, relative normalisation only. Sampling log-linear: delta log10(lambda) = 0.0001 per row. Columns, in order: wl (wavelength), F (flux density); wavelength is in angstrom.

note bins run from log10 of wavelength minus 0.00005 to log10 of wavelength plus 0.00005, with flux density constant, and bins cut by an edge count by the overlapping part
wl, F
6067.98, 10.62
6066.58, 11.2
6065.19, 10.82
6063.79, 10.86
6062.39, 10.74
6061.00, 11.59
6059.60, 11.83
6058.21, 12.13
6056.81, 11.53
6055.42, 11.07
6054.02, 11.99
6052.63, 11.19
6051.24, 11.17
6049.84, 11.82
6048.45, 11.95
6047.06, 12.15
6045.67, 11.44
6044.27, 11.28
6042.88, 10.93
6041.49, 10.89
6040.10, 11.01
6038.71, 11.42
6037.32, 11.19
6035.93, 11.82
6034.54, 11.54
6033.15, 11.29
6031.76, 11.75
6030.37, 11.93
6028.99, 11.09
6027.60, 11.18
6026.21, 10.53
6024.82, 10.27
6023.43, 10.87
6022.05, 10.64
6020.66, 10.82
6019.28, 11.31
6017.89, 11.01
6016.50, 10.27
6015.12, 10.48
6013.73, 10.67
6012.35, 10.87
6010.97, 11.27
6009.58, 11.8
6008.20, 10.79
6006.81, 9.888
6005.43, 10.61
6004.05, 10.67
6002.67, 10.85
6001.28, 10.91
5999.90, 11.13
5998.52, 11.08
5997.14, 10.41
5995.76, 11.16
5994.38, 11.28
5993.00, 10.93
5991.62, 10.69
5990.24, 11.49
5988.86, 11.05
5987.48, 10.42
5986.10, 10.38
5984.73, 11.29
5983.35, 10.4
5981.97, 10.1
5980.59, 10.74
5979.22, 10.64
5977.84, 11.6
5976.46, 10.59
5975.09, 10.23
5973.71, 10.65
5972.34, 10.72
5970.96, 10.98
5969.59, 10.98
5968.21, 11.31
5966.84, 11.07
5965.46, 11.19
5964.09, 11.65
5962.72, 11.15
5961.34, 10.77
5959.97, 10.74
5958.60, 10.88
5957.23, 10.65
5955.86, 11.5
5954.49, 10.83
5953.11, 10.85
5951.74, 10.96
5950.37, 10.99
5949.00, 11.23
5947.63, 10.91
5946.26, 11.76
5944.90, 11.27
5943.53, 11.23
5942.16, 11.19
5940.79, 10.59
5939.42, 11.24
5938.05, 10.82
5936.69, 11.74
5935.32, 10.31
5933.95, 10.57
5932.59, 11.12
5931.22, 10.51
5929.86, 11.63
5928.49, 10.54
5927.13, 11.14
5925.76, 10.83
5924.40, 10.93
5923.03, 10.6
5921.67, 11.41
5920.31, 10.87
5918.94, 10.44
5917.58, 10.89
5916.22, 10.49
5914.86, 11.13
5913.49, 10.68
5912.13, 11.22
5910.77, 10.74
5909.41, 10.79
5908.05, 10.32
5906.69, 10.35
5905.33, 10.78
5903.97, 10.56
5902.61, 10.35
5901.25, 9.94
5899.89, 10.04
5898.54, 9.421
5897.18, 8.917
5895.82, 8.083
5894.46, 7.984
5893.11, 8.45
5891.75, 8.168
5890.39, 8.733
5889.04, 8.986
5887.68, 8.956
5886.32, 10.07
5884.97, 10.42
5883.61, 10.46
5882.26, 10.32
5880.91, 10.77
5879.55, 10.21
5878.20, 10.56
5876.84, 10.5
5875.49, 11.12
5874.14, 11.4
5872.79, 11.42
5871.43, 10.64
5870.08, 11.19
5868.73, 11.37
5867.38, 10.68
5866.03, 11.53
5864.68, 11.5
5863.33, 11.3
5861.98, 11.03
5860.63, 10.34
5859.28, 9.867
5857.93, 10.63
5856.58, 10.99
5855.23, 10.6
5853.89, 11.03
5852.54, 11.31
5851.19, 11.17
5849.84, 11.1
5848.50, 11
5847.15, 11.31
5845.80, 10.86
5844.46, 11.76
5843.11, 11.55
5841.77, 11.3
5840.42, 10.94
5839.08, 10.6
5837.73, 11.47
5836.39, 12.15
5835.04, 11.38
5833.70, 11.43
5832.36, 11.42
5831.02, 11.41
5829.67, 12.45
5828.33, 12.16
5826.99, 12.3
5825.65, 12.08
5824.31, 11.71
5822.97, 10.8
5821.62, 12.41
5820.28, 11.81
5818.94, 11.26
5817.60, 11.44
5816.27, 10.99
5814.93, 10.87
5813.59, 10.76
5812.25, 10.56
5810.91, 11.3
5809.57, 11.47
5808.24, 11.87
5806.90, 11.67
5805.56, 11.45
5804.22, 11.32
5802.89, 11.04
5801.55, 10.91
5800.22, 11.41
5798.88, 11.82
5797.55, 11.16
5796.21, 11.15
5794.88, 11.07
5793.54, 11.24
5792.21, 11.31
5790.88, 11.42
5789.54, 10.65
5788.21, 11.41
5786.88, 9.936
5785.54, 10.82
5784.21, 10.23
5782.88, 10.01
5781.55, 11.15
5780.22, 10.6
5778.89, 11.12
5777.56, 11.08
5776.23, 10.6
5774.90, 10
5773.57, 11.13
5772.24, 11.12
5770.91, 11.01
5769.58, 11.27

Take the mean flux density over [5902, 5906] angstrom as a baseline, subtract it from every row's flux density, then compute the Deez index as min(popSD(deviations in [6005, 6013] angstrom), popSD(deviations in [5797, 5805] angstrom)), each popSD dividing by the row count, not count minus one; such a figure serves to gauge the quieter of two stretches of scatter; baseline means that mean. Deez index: 0.294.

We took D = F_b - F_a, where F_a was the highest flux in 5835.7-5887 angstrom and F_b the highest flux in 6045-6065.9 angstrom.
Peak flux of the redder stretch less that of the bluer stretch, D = 0.00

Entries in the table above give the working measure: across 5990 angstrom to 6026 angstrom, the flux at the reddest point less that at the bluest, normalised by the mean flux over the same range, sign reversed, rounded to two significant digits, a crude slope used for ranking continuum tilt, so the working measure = 0.11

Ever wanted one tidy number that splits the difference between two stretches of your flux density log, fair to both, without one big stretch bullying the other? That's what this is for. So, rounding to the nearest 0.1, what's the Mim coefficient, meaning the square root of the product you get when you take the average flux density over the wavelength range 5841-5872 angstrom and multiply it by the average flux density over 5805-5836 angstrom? 11.3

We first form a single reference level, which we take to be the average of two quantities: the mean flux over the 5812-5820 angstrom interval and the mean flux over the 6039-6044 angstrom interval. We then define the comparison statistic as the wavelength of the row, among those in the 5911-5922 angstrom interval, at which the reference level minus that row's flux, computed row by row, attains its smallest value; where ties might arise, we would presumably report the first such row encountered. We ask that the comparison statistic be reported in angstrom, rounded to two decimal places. 5921.67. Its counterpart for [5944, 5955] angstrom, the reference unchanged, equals 5946.26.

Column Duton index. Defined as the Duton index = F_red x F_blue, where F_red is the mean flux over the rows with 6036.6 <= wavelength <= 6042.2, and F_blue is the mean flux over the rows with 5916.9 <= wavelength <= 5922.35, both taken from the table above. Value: 121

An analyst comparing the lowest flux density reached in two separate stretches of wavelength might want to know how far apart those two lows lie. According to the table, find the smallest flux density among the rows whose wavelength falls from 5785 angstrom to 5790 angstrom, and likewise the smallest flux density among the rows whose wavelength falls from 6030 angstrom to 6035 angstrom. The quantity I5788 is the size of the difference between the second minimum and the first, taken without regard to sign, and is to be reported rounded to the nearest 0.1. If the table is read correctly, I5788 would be 1.4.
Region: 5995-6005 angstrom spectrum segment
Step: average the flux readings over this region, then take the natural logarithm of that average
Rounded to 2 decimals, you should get 2.39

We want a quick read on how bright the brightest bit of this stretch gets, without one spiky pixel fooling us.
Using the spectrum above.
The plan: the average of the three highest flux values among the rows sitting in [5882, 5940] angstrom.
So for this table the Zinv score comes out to 11.6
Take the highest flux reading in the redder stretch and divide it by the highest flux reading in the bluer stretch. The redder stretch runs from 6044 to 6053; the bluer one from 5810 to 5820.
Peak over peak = 1.06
